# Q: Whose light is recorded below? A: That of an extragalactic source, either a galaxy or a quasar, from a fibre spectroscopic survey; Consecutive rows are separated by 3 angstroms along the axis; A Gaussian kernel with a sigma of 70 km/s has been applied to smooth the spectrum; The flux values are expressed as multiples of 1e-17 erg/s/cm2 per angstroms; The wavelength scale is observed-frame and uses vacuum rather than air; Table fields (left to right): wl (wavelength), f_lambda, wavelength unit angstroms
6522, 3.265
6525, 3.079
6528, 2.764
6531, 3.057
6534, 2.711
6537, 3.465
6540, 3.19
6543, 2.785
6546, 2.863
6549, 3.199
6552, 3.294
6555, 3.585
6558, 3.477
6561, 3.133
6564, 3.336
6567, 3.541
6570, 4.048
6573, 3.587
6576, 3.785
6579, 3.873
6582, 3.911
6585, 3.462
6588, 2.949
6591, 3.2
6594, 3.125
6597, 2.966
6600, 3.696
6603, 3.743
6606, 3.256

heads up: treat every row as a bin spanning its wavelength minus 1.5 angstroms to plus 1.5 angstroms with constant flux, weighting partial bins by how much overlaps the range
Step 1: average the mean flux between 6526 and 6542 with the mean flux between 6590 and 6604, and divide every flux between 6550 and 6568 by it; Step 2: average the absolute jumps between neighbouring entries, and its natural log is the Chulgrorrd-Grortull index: -2.63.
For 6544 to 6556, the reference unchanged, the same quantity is -2.58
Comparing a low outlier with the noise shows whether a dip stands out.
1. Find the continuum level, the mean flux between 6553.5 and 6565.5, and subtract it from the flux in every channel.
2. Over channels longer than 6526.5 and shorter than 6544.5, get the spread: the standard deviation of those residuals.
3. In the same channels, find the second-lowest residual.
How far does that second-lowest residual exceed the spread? -0.9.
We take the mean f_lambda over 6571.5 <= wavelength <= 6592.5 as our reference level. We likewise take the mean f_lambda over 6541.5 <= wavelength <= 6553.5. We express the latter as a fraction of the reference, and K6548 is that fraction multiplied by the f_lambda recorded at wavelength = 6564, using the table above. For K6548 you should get 2.86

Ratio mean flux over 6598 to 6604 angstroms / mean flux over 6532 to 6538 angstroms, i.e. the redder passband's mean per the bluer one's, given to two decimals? 1.20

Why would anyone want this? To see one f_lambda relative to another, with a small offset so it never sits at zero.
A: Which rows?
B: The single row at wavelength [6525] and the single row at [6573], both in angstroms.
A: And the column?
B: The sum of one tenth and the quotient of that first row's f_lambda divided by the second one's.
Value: 0.96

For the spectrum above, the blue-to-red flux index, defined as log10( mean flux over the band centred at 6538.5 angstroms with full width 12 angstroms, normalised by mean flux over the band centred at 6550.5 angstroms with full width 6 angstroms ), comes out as -0.029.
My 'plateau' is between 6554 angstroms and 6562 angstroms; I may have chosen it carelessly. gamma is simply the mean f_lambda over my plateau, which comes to 3.40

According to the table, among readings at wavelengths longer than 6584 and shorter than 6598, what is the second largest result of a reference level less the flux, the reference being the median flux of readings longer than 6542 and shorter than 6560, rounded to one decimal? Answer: 0.3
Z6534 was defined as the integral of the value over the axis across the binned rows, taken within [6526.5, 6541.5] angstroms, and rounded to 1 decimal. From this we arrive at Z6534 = 45.6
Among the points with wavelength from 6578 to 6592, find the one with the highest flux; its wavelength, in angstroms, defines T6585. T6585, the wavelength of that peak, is 6582 angstroms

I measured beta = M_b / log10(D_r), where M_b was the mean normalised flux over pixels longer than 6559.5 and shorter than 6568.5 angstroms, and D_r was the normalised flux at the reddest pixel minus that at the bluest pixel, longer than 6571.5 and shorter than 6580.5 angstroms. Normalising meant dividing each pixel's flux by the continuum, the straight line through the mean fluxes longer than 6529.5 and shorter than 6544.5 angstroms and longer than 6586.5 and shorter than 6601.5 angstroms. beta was -1.00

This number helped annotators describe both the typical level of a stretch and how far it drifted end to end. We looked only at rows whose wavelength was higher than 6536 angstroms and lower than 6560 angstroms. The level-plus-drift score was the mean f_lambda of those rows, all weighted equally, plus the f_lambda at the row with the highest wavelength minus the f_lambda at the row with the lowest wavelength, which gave 3.24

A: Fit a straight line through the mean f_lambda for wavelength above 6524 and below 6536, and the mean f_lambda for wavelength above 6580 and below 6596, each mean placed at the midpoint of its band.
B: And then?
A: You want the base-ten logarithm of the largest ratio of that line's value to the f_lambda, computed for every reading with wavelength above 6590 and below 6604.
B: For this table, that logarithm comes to 0.059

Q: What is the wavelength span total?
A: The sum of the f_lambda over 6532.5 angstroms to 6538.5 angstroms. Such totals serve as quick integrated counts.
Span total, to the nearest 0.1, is 6.2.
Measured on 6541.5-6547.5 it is 5.6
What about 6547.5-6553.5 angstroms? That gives 6.5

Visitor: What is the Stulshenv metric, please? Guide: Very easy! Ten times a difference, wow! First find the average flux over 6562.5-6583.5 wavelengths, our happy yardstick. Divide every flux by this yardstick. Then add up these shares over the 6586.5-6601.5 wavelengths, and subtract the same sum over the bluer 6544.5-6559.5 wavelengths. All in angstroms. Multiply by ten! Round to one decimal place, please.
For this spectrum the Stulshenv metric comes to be -1.3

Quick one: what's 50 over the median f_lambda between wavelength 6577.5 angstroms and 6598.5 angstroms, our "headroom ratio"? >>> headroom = 15.6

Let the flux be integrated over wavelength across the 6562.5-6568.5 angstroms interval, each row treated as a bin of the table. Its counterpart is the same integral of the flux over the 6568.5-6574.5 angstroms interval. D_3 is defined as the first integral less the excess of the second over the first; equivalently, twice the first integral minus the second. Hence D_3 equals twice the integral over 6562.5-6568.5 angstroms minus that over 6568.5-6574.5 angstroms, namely 18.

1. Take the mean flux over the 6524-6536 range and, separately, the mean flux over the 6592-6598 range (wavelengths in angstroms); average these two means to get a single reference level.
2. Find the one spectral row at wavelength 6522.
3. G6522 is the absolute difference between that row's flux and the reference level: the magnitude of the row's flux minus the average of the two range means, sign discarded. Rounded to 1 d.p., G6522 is 0.3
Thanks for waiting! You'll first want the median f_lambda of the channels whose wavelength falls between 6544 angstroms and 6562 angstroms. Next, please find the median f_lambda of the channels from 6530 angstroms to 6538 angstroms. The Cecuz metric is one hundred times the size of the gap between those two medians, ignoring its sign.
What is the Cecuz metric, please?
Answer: 19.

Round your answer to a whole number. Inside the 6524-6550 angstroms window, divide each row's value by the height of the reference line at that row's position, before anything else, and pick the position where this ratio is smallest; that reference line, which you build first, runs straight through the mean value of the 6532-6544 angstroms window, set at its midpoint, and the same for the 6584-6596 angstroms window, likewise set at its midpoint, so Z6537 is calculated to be 6534 angstroms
